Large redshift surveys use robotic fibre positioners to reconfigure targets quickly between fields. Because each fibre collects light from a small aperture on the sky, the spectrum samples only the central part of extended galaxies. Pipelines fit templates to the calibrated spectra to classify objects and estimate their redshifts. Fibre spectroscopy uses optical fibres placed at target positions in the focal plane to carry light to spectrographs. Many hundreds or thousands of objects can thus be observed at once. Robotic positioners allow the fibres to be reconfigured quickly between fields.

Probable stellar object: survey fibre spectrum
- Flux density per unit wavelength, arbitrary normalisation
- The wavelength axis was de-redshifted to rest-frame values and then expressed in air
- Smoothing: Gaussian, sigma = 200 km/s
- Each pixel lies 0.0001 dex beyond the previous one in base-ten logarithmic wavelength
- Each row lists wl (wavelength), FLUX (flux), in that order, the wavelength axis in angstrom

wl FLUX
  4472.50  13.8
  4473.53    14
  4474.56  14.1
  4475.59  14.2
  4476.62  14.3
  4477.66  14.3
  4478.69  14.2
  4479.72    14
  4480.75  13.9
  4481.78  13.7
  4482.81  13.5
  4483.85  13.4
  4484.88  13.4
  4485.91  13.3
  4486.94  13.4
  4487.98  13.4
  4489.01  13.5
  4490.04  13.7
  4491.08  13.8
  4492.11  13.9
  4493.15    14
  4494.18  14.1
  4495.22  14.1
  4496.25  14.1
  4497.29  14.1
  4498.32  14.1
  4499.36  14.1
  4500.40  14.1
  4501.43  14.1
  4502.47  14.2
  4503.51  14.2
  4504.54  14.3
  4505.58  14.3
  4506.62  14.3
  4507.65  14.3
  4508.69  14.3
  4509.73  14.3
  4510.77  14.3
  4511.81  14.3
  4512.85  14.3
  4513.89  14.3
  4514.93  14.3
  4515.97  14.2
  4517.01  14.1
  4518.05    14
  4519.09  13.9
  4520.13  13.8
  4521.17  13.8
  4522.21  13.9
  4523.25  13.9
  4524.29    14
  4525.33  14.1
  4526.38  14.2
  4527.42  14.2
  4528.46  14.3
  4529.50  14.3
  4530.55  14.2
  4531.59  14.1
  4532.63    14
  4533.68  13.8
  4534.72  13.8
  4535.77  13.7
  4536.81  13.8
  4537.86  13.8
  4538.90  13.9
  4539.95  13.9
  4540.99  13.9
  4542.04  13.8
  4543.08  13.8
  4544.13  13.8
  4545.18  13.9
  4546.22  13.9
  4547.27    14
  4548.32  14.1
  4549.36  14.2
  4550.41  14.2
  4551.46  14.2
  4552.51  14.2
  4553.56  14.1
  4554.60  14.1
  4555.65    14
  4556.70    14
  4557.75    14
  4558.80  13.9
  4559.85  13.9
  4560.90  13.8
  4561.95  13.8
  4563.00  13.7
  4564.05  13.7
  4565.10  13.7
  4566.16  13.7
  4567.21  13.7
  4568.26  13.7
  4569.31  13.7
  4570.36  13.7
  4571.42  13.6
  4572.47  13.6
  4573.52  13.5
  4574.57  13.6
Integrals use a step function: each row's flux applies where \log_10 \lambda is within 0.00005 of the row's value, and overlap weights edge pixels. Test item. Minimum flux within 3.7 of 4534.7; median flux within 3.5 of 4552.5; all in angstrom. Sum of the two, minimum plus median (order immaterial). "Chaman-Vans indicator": 27.9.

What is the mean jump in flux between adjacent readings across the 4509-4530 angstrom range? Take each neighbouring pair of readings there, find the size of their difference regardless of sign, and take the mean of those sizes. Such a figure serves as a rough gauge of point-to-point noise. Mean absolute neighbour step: 0.053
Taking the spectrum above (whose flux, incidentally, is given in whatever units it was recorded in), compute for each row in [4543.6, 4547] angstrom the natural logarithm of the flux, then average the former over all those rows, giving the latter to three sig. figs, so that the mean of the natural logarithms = 2.63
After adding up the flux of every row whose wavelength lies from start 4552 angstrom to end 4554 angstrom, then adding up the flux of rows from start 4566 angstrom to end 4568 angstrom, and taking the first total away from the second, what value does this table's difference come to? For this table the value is -0.9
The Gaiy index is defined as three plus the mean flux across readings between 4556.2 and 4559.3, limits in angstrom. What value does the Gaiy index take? 17.0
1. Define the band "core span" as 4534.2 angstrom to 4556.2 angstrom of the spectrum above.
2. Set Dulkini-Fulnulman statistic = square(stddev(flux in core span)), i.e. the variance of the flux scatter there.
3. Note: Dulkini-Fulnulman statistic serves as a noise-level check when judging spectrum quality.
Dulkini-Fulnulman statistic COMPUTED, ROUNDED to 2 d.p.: 0.03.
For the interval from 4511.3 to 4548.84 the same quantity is 0.04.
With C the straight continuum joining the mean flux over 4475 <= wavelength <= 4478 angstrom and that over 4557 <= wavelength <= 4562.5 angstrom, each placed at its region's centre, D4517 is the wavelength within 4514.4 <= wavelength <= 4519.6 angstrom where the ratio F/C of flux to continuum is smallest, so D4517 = 4519.09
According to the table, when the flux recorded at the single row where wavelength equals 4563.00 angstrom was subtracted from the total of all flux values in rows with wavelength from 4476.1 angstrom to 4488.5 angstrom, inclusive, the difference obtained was 151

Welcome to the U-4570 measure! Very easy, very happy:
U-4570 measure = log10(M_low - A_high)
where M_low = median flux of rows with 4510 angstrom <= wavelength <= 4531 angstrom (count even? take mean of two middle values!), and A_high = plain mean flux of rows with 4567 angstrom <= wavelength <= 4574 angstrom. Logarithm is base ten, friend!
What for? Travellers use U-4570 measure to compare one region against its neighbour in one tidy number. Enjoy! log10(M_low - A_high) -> -0.3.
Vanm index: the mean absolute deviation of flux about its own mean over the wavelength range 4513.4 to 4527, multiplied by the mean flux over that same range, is 2.1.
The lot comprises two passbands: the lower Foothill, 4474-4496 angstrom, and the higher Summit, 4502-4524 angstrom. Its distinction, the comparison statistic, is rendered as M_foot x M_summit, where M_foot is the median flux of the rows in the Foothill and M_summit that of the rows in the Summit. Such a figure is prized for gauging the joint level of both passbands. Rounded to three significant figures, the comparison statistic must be 199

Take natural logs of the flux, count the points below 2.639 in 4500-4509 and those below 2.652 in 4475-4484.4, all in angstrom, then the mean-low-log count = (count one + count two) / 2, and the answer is 2.5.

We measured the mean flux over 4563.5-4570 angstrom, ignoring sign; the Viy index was 13.7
